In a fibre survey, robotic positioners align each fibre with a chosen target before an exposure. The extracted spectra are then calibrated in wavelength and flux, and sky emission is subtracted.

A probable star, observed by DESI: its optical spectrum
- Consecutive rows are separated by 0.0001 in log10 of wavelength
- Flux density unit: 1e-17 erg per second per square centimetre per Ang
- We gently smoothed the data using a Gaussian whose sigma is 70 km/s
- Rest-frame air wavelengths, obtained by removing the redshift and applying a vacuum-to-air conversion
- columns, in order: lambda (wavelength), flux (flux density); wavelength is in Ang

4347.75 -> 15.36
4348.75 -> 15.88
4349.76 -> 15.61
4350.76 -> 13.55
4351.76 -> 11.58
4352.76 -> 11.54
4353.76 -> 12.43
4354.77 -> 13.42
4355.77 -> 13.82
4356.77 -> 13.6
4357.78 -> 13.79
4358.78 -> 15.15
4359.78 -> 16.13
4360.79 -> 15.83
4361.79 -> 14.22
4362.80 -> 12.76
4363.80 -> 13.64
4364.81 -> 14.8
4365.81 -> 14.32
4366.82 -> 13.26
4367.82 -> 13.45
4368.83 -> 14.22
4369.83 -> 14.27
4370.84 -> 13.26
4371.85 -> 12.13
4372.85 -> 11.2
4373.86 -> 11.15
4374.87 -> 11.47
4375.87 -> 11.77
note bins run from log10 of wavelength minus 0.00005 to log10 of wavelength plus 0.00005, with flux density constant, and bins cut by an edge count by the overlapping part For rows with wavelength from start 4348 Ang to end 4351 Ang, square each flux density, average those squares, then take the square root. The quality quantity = 15.0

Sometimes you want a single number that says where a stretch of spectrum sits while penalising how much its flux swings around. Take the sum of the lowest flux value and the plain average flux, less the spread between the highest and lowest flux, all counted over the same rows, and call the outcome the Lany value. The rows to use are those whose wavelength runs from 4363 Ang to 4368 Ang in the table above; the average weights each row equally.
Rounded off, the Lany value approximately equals 26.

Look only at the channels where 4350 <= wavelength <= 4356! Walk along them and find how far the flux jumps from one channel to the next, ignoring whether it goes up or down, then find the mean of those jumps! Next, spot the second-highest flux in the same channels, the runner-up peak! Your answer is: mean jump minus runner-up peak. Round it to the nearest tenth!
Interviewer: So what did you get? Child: -12.7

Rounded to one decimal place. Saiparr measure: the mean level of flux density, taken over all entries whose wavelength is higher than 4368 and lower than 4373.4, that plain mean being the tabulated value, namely 13.0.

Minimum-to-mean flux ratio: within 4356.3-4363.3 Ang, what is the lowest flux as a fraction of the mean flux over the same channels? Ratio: 0.880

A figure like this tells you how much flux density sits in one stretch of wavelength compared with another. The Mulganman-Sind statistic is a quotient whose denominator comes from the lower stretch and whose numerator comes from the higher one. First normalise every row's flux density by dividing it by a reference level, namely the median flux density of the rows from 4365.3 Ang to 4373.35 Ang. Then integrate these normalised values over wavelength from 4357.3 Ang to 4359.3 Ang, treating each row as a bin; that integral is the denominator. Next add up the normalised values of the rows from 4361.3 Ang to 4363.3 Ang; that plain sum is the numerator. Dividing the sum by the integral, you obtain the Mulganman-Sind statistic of 0.93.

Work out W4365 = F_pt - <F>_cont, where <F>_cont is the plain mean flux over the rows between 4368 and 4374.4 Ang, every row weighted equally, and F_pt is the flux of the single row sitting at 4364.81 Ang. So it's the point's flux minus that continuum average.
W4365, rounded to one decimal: 2.1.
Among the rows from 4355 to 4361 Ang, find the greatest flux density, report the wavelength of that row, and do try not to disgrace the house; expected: 4359.78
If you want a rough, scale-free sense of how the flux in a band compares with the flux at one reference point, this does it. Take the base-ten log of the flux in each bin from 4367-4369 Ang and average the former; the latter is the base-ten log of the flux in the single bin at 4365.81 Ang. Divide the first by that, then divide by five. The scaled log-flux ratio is 0.197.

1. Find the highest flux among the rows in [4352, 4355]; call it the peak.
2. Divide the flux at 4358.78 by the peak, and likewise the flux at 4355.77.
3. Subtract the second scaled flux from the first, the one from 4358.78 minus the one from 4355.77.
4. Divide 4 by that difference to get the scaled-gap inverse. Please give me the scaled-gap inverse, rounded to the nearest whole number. 40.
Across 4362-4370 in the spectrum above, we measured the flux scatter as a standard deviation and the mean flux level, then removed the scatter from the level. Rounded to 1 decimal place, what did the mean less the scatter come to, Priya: 13.2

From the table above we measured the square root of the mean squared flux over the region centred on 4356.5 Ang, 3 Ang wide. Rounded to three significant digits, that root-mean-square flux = 13.7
